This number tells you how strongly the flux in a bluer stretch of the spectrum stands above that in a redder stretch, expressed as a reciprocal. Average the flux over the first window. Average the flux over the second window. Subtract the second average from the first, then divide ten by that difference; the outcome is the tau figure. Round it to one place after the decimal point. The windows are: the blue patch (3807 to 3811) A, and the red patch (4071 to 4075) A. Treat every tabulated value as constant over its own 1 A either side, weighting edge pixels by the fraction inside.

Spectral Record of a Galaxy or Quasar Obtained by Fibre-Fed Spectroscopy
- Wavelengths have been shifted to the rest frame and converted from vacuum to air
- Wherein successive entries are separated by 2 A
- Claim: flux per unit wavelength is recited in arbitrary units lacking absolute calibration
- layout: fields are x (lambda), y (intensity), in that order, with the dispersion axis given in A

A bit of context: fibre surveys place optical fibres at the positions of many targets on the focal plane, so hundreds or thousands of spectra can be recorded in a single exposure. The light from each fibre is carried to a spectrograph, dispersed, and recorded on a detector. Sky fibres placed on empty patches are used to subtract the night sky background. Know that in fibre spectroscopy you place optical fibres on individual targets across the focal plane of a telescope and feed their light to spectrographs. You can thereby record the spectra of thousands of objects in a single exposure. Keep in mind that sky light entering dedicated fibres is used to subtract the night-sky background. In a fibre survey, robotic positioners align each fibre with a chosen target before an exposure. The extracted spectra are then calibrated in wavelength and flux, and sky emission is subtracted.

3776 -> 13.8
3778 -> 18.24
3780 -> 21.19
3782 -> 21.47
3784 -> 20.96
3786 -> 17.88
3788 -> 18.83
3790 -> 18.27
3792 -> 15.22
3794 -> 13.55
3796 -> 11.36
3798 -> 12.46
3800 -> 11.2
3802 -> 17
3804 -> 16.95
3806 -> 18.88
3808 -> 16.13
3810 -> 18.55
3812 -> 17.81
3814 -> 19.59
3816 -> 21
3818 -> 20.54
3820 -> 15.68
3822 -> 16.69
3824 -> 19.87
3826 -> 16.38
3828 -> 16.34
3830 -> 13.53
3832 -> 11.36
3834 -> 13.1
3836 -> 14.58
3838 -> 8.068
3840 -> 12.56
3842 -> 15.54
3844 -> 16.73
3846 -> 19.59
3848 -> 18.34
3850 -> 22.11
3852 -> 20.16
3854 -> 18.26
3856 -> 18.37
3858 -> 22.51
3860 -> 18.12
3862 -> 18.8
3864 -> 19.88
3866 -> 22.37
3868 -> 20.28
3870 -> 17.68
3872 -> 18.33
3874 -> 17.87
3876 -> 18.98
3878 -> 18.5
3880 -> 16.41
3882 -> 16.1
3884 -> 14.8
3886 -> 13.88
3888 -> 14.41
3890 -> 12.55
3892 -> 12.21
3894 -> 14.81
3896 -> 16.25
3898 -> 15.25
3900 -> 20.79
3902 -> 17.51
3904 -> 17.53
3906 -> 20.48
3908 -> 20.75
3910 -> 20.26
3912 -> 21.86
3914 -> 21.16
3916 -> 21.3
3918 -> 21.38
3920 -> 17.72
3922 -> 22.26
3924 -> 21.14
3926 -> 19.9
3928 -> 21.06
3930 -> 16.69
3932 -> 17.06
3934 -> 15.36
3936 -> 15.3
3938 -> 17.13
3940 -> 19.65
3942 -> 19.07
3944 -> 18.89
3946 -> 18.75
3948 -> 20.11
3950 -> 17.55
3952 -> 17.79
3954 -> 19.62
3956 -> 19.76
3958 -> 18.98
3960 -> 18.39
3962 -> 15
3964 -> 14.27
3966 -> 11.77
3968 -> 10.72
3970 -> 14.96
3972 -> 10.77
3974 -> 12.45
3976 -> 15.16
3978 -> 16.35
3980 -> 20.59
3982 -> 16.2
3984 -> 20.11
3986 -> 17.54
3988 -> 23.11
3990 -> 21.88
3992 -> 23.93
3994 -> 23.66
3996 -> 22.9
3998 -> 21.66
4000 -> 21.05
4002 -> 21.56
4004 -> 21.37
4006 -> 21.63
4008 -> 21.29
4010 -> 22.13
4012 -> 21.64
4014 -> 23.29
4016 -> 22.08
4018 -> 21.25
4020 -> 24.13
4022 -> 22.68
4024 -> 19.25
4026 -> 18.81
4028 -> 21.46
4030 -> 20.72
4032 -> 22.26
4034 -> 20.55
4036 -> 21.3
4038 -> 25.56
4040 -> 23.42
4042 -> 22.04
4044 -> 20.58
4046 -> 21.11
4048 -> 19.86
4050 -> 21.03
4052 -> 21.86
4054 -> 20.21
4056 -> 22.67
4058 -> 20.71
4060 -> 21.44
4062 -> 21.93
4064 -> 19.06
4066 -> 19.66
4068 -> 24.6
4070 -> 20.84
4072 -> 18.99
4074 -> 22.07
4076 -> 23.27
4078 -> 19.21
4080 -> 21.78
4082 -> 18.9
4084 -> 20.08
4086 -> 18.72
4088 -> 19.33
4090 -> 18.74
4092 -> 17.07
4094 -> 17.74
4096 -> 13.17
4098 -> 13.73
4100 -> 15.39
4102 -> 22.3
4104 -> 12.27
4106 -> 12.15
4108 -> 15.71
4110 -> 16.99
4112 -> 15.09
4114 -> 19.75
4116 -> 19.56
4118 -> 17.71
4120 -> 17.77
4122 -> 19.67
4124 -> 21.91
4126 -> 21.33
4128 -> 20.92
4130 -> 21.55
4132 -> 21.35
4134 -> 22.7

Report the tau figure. -3.1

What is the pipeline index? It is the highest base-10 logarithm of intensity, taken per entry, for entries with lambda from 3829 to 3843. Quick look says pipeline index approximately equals 1.19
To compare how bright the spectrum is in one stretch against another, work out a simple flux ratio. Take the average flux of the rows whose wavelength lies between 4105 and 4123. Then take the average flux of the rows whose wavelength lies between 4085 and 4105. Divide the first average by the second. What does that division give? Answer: 1.02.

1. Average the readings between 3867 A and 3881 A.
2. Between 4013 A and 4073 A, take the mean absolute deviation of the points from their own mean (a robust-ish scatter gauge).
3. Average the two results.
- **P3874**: 9.8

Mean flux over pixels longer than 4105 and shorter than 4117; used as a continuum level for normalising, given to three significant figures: 16.5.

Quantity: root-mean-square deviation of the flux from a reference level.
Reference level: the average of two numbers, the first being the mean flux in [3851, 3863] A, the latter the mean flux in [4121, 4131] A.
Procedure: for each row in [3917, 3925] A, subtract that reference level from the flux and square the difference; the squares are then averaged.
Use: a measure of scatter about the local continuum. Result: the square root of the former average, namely 1.8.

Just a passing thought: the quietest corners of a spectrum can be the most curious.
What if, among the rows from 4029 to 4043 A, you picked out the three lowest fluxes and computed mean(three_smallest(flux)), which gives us 21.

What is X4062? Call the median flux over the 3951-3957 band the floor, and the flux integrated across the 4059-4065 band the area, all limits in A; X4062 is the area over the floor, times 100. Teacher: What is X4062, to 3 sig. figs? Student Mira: 636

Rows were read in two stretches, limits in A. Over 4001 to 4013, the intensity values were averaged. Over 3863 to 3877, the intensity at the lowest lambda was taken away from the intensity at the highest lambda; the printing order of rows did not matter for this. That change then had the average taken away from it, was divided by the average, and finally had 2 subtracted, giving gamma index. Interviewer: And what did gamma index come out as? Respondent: -3.04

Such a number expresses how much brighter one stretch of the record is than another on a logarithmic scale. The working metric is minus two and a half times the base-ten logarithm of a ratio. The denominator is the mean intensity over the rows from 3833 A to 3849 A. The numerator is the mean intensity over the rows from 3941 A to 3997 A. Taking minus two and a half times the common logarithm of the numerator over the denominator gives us -0.20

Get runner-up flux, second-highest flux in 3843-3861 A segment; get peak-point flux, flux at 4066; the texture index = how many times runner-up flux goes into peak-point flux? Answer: 0.89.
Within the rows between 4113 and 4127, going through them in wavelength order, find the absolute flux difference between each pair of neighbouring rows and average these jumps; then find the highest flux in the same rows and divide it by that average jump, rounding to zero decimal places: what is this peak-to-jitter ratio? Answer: 19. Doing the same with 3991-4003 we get 35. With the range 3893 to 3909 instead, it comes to 10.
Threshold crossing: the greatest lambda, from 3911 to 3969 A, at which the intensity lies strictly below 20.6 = 3968 A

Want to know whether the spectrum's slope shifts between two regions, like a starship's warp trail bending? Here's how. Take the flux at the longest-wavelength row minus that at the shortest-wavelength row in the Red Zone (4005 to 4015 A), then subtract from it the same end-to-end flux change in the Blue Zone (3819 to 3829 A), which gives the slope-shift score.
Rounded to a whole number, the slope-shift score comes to 1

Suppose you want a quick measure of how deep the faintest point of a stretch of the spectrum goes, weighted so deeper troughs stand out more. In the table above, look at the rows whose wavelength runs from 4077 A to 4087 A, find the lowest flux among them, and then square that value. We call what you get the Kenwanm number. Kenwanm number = 350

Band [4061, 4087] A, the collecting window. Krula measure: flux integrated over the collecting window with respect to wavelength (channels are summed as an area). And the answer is 538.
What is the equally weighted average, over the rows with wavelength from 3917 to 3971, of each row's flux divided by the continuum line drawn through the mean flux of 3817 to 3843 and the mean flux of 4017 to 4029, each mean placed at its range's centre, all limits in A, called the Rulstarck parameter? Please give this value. 0.96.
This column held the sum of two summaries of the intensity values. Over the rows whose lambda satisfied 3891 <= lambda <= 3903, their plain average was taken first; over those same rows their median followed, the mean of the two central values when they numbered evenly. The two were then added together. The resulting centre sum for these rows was 32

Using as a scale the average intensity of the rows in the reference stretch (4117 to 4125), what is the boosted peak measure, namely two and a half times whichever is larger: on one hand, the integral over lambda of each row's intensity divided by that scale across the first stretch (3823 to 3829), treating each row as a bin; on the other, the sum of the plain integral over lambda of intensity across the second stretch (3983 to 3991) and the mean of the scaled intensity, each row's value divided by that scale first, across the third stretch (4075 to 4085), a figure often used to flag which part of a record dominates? 416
